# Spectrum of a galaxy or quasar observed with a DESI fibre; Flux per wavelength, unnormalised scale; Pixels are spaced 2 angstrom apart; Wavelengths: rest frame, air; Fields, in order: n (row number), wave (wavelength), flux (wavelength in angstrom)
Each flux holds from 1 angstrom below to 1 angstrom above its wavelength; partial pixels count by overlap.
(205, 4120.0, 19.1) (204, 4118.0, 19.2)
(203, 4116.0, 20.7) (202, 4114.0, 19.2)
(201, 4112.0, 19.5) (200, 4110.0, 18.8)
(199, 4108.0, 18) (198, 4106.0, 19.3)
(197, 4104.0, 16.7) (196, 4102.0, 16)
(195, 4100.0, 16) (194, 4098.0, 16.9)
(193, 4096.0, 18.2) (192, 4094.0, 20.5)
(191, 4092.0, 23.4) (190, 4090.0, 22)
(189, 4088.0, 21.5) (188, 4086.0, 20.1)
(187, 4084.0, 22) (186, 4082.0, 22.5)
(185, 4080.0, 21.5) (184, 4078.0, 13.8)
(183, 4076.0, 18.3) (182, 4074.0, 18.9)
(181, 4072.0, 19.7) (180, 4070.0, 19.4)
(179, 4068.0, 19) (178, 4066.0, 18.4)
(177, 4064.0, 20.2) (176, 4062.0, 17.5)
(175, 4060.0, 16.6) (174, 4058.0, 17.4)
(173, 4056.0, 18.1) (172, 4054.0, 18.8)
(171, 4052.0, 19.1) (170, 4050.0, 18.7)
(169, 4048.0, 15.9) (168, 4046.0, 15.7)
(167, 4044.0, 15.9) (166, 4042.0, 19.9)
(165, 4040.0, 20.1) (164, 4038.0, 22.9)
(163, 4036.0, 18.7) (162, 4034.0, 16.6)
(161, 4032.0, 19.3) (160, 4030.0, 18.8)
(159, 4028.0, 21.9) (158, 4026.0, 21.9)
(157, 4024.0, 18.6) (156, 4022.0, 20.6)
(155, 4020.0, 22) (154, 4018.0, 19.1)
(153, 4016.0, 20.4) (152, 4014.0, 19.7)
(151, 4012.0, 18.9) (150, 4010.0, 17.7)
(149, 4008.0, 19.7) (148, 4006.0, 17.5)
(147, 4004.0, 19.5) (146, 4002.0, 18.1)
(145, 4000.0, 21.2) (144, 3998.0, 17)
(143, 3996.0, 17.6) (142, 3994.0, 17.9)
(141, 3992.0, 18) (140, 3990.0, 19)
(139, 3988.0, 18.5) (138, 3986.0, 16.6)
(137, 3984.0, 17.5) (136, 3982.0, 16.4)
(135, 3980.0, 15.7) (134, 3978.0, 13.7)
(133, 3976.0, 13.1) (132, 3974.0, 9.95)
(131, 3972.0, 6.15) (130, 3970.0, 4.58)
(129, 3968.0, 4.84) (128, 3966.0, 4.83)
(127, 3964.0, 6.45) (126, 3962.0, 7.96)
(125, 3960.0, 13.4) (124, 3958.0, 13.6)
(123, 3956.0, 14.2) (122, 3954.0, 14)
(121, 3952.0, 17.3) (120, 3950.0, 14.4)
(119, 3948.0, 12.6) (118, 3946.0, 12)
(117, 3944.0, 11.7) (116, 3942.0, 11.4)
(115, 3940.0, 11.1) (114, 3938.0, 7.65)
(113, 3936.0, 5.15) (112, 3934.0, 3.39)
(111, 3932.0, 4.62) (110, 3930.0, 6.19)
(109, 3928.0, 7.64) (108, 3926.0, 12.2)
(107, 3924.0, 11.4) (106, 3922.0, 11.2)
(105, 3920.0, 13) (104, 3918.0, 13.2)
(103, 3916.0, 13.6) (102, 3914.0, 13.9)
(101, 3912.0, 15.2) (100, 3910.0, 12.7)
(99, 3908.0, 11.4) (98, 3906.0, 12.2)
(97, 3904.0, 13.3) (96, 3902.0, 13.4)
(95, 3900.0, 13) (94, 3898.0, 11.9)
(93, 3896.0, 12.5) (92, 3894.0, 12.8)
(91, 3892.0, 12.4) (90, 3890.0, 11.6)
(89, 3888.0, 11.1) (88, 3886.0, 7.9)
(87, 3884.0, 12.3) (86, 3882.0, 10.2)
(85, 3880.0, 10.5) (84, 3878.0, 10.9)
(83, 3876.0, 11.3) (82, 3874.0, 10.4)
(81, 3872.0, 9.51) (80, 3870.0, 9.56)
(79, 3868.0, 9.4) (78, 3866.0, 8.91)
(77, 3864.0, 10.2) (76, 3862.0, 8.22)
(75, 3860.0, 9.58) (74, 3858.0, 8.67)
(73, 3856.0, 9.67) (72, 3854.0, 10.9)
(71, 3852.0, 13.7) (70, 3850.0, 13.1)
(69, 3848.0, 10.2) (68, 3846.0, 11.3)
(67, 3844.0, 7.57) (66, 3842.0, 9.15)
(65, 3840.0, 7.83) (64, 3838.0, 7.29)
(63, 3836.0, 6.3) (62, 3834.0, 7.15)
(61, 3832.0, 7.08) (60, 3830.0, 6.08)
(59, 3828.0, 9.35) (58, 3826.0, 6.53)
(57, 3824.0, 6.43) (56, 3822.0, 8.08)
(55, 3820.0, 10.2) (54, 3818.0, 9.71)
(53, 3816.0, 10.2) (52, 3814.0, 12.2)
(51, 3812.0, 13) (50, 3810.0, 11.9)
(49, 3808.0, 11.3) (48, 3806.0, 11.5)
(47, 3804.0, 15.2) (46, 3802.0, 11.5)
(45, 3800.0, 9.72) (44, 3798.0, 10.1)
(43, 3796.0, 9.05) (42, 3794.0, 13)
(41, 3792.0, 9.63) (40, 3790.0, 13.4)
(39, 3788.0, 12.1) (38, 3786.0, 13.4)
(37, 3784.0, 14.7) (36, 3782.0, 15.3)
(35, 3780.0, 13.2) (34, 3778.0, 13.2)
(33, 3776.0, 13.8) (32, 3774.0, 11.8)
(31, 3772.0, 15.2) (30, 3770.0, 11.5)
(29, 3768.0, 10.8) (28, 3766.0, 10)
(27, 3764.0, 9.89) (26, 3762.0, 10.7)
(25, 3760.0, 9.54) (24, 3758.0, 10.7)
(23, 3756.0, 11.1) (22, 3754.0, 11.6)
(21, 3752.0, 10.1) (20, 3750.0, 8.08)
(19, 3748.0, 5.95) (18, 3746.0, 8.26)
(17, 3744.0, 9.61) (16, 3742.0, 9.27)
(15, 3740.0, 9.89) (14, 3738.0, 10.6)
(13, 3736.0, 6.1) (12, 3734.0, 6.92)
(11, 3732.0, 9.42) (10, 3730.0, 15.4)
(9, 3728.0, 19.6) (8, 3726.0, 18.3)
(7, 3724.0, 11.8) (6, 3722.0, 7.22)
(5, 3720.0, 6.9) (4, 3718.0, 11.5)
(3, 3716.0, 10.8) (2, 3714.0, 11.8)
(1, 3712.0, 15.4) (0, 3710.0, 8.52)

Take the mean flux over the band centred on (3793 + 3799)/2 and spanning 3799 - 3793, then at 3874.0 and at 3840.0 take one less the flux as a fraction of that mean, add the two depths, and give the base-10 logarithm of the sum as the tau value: -0.5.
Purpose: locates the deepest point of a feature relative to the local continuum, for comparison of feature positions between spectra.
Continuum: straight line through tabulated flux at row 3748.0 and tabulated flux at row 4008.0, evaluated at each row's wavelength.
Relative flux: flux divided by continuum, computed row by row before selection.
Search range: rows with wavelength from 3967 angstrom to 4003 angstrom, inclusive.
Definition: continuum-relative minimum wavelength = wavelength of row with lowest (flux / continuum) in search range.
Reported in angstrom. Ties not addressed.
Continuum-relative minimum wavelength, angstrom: 3970.0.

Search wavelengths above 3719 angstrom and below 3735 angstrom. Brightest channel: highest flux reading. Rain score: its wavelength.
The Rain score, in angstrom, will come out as 3728.0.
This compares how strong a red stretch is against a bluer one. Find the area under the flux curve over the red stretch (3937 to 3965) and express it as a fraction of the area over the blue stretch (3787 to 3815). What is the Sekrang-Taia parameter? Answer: 1.03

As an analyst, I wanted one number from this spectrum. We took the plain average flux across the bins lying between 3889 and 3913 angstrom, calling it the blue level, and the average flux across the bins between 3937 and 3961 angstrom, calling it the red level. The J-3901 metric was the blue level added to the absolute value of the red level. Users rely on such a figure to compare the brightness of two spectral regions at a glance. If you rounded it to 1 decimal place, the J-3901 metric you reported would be 25.5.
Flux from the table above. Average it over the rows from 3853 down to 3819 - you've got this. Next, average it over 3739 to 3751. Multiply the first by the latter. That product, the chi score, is 74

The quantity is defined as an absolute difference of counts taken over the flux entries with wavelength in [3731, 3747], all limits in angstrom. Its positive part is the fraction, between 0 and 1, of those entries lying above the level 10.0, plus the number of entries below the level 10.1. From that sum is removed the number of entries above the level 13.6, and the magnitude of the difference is 7.1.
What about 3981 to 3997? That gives 7.0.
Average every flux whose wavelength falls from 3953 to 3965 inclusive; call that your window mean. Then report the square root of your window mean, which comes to 3.41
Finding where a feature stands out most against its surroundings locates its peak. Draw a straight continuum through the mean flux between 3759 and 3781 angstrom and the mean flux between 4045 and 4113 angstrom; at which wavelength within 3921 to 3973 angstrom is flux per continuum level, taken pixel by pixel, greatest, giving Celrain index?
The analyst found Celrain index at 3952.0 angstrom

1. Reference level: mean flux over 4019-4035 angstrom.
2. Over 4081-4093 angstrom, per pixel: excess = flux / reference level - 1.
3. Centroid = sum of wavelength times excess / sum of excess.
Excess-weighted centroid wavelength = 4087.5 angstrom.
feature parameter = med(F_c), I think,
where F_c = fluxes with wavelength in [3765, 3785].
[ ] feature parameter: 13.2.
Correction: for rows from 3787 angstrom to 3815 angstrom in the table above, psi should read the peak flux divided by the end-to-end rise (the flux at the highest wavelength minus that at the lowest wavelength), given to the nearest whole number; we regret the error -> 152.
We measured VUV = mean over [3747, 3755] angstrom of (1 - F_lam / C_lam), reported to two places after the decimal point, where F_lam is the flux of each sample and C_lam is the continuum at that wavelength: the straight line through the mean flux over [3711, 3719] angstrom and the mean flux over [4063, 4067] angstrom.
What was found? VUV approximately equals 0.32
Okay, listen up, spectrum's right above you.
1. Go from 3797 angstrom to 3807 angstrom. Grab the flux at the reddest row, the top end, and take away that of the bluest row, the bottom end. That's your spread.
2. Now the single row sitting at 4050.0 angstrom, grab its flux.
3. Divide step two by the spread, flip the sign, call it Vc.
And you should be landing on -13.4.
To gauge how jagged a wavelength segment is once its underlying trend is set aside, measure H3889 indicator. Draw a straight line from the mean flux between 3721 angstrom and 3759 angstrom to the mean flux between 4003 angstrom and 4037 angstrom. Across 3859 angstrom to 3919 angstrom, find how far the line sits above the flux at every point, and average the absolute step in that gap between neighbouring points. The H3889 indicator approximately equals 1.03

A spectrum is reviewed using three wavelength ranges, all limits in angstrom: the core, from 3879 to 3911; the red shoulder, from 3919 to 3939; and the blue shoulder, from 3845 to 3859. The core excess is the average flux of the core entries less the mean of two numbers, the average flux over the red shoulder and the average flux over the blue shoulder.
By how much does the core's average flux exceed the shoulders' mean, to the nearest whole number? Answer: 2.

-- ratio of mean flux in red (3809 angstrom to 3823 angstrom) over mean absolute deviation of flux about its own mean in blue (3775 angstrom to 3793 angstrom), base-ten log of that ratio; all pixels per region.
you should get 1.02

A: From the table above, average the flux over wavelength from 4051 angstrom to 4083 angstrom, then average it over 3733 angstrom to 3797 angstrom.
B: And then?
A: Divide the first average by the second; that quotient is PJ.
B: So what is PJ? 1.7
